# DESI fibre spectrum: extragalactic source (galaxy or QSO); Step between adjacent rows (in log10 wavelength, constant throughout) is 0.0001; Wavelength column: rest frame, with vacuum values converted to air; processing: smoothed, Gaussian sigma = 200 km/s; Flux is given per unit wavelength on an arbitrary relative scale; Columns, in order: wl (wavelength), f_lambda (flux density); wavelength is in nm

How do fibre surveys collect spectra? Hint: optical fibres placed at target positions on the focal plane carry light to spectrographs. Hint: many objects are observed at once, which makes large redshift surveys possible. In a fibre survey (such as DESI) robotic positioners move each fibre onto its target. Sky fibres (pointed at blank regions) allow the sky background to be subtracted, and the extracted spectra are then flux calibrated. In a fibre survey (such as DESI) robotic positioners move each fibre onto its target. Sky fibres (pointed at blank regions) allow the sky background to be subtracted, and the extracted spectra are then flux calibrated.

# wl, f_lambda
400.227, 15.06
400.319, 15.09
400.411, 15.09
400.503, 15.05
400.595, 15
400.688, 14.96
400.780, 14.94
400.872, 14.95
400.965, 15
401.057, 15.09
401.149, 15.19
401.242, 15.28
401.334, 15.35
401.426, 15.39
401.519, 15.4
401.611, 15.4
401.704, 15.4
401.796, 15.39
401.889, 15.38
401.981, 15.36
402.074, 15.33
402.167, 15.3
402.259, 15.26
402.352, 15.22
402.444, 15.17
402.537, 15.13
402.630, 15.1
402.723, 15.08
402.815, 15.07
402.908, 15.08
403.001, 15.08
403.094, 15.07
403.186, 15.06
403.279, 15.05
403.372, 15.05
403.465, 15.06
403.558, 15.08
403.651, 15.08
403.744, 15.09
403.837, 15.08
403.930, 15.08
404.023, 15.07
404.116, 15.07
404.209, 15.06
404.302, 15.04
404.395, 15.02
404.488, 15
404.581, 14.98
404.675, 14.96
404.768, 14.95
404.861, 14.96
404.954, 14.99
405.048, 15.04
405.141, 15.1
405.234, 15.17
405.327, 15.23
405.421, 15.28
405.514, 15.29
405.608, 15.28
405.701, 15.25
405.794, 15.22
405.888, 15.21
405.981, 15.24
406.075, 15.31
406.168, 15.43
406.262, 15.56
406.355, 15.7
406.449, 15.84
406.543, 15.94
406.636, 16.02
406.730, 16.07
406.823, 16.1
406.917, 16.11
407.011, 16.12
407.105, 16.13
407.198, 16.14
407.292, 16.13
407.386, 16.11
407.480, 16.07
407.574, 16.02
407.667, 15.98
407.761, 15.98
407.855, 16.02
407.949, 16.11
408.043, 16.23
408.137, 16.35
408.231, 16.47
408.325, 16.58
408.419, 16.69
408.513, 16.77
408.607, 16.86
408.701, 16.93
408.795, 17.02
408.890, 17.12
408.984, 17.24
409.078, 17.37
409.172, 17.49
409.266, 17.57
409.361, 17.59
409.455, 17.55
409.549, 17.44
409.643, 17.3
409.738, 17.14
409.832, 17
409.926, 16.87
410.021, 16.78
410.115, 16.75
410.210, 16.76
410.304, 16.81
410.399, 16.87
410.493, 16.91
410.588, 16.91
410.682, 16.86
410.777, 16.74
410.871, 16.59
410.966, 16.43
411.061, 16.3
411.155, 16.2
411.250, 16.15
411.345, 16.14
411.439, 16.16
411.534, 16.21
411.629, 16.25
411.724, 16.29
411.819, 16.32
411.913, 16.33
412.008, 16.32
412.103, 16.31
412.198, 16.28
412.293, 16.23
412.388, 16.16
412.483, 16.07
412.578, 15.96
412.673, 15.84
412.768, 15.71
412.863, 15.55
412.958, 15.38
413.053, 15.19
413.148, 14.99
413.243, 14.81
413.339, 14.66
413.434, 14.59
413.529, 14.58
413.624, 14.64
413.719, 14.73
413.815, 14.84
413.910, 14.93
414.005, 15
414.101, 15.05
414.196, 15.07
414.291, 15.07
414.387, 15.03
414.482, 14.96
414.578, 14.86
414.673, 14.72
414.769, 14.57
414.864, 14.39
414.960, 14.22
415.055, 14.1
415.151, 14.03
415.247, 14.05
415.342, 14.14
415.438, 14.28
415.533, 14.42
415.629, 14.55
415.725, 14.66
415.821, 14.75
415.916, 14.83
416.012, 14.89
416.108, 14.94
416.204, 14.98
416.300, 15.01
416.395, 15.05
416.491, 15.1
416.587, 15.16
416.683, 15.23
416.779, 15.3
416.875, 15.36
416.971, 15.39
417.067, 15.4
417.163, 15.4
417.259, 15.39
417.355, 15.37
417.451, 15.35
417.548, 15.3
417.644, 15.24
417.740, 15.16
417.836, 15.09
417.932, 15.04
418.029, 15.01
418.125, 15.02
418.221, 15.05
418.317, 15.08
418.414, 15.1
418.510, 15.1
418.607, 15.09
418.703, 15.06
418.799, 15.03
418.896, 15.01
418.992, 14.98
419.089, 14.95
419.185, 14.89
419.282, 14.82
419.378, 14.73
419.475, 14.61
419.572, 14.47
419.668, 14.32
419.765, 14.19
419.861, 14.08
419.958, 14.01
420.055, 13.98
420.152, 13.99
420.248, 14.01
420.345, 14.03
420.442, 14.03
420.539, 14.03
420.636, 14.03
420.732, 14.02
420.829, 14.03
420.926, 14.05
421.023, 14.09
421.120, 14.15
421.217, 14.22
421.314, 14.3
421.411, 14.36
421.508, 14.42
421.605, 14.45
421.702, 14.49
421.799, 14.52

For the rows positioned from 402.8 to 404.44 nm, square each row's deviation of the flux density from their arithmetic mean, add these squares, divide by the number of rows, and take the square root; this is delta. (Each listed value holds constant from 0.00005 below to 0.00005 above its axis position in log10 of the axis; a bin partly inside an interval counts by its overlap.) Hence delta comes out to 0.02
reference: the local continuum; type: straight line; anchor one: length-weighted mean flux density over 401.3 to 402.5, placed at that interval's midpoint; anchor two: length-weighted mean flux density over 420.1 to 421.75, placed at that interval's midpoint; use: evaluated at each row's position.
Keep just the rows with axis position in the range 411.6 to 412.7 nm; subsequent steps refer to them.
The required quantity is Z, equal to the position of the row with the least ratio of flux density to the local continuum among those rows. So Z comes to 412.673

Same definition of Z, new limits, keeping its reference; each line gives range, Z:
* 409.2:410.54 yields 410.115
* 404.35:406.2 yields 404.768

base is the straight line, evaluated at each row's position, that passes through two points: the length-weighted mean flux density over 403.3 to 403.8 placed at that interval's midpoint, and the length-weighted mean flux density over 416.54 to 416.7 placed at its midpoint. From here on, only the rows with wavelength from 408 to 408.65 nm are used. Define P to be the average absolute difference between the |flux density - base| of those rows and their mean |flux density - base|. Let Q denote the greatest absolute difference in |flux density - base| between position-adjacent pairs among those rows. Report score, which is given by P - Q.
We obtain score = 0.06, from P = 0.182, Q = 0.119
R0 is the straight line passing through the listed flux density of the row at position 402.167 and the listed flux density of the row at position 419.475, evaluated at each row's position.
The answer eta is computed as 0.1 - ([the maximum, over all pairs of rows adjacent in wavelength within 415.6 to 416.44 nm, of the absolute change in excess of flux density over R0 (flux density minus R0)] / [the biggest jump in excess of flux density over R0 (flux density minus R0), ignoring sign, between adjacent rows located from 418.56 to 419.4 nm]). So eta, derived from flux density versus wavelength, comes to -1.2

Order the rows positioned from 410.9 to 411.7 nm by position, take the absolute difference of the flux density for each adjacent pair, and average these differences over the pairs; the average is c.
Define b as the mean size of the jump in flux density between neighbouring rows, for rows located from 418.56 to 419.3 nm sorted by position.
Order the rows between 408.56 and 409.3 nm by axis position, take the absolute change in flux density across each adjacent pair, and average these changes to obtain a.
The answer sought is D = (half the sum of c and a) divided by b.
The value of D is 2.1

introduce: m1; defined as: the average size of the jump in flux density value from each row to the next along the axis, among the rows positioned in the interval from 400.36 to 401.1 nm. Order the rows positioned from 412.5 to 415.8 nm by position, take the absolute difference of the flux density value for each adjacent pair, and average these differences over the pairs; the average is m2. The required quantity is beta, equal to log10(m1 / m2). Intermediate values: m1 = 0.04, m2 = 0.107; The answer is -0.40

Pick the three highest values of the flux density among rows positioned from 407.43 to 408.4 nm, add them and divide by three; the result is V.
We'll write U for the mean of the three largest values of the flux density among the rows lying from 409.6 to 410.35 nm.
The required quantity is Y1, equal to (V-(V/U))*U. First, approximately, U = 17.1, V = 16.5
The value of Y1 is 266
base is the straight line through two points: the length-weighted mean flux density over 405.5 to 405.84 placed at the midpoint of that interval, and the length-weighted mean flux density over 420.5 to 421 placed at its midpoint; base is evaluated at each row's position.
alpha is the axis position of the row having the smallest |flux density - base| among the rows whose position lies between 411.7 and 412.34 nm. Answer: 412.293 nm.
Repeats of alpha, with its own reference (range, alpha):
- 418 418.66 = 418.029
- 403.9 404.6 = 404.116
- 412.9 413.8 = 413.339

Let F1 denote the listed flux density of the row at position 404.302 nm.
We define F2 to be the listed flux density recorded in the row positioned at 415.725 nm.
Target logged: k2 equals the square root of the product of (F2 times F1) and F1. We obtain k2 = 57.6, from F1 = 15.04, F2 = 14.66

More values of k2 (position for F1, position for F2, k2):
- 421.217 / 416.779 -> 55.6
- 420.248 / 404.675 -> 54.2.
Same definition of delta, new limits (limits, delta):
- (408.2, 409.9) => 0.34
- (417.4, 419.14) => 0.10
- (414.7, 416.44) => 0.35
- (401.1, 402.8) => 0.11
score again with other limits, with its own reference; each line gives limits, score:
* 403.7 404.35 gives -0.01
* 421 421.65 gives 0.03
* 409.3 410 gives 0.07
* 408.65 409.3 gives 0.06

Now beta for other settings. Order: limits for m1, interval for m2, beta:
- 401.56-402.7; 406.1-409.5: -0.42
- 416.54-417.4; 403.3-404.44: 0.53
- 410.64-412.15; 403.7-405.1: 0.58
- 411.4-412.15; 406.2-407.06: -0.41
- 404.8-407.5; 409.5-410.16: -0.36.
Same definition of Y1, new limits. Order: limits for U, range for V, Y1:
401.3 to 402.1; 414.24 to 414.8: 216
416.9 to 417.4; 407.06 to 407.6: 232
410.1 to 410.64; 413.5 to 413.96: 236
